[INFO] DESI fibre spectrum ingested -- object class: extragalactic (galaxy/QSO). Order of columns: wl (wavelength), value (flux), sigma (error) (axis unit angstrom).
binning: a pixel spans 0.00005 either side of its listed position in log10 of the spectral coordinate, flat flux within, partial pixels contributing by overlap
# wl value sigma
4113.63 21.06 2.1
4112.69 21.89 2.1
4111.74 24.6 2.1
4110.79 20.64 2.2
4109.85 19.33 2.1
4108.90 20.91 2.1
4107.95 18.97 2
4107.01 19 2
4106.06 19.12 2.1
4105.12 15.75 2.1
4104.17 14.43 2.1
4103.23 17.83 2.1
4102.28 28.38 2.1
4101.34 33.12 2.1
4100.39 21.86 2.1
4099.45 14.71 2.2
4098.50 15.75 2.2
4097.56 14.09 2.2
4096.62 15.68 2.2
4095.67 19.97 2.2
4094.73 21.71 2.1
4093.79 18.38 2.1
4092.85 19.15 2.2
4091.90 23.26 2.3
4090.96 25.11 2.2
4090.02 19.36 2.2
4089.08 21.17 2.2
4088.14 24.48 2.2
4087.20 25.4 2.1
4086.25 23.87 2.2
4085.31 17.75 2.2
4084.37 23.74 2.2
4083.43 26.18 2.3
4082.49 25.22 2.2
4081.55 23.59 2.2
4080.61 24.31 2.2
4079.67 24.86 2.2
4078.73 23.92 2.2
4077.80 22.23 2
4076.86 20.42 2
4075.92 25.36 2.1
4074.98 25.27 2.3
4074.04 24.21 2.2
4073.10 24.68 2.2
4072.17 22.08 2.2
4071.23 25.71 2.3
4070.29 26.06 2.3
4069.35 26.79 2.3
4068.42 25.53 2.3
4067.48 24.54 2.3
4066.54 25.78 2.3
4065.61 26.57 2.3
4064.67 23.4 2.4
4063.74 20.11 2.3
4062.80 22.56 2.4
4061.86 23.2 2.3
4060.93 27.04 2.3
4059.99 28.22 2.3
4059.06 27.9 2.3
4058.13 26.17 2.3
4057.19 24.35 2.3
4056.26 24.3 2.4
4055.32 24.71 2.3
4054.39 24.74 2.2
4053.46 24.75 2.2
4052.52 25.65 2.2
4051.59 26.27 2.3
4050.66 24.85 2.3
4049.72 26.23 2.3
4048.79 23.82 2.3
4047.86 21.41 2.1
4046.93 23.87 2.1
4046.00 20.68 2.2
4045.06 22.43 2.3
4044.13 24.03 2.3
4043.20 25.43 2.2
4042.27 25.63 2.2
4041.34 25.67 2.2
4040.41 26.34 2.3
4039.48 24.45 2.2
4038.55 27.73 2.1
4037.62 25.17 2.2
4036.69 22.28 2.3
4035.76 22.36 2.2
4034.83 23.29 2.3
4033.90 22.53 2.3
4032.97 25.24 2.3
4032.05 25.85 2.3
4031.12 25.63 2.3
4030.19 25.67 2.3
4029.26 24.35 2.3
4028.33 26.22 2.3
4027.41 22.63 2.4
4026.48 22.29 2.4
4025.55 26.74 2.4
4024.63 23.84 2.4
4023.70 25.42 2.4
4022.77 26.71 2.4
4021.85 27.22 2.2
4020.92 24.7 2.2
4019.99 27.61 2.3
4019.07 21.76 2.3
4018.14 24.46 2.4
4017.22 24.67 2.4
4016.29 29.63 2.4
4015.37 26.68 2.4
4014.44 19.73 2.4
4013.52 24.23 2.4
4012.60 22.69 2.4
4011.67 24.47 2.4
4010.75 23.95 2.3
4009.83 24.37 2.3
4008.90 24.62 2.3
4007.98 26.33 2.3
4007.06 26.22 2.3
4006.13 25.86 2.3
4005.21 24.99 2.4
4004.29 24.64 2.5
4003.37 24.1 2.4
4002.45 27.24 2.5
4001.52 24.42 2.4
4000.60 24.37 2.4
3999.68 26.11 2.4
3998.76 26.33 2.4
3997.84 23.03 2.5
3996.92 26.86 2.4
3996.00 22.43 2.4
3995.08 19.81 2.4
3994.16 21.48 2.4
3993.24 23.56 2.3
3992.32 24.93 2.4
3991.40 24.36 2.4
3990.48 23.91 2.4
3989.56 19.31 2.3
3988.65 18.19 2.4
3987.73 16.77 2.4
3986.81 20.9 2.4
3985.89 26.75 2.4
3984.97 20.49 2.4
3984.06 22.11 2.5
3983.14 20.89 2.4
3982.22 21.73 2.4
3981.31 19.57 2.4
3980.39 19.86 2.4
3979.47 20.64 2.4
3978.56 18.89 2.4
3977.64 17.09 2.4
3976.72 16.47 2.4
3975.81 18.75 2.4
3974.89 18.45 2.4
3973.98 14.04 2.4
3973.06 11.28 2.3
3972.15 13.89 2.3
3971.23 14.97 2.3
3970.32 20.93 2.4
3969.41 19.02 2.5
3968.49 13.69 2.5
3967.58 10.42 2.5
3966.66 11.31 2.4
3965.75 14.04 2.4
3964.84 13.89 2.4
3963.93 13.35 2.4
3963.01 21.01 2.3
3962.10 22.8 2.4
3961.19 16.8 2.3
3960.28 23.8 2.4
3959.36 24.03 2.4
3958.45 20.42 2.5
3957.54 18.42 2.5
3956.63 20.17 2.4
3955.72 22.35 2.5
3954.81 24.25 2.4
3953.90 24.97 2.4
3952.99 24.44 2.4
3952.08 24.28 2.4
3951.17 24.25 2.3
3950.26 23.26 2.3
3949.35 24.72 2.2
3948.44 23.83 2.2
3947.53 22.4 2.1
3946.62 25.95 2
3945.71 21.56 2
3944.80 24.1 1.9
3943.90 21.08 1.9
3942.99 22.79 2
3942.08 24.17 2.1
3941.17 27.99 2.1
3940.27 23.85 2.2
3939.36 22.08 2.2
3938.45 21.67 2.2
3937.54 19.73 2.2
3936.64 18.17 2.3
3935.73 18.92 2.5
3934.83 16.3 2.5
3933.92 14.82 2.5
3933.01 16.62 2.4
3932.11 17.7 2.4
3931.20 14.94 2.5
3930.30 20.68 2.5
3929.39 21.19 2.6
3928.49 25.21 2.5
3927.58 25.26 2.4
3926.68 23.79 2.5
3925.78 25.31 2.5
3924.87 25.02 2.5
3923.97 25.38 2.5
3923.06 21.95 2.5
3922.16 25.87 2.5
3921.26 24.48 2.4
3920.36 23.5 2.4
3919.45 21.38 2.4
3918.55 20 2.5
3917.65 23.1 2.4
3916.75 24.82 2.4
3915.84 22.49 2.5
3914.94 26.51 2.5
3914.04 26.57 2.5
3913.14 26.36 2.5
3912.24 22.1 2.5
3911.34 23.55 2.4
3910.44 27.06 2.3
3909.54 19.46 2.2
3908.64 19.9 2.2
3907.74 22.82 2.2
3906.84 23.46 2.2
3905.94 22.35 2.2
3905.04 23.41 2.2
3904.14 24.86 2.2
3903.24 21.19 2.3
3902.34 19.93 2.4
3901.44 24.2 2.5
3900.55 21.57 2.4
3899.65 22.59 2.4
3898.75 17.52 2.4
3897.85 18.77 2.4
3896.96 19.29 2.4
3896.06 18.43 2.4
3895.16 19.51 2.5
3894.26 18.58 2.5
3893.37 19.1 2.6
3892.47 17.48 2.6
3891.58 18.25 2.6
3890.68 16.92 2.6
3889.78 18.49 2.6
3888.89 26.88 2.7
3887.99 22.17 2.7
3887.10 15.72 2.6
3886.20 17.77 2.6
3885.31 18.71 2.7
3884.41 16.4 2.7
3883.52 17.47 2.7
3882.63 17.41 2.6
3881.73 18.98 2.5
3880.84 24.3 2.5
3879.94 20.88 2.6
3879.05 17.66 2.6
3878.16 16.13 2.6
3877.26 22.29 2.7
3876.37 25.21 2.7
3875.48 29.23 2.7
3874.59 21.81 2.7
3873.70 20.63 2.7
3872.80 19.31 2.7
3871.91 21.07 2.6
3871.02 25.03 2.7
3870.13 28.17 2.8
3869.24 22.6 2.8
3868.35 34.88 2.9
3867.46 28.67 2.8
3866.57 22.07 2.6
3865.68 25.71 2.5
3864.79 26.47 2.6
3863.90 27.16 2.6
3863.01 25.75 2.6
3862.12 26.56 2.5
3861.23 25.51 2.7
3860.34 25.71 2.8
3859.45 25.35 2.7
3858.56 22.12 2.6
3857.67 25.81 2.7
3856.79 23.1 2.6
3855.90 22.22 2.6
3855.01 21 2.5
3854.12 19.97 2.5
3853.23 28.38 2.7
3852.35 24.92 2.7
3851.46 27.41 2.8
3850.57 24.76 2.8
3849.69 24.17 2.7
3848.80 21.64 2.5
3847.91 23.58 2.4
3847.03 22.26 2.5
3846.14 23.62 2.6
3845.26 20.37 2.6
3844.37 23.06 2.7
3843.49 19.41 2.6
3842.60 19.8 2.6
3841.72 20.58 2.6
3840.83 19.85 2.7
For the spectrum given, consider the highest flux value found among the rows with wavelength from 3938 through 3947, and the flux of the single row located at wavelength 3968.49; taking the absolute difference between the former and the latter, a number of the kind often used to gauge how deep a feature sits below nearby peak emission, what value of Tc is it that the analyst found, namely 14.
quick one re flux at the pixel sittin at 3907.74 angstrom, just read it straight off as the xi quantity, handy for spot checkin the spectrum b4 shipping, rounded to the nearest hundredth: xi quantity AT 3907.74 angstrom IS 22.82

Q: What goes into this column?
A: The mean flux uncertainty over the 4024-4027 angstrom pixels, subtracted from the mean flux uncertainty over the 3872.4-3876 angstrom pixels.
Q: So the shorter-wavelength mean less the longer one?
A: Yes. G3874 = 0.30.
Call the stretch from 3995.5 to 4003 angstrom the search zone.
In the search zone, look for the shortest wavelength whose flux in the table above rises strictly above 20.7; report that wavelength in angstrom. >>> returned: 3996.00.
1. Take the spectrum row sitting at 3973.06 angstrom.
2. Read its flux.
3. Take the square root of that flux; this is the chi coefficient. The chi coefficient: 3.36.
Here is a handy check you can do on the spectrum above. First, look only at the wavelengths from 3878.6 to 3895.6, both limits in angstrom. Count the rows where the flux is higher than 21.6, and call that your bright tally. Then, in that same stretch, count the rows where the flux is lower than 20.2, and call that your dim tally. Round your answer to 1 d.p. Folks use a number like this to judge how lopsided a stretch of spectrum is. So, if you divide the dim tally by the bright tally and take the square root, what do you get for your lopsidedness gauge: 2.2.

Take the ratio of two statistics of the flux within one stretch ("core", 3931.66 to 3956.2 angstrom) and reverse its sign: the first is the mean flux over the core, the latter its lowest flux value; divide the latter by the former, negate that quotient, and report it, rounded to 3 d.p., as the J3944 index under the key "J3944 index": -0.671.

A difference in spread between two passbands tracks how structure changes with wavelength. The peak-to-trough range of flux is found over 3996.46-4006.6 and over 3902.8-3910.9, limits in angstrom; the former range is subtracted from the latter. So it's 3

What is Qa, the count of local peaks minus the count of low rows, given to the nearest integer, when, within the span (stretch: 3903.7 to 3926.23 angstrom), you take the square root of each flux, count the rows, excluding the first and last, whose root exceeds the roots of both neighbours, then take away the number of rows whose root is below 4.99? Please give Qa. -11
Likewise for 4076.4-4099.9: -15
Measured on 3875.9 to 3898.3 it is -15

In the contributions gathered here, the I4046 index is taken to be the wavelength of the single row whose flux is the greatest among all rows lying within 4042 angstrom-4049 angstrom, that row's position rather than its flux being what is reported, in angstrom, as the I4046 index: 4042.27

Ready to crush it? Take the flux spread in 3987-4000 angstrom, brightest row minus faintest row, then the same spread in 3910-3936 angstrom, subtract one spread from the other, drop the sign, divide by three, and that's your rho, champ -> 0.7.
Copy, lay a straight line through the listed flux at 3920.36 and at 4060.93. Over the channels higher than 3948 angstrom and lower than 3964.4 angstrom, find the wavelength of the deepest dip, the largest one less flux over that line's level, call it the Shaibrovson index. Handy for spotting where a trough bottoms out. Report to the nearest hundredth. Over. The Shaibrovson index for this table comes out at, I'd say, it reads 3963.93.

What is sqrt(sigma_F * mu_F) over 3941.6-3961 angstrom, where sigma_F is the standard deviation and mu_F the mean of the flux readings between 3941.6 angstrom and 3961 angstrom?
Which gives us 6.5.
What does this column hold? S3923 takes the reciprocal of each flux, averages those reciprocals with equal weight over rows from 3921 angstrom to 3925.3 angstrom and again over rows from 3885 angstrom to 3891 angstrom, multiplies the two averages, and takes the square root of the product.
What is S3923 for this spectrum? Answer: 0.0464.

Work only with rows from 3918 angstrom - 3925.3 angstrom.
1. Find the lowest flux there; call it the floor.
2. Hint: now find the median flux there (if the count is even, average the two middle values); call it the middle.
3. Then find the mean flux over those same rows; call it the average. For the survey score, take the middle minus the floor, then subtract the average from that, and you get -19.5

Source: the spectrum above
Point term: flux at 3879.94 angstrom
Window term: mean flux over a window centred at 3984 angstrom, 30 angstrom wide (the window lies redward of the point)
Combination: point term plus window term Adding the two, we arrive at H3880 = 41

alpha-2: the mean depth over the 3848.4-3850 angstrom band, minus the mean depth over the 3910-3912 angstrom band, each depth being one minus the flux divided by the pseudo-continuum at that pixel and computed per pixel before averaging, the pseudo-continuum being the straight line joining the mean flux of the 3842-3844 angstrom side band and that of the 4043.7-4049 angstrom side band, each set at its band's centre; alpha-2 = 0.06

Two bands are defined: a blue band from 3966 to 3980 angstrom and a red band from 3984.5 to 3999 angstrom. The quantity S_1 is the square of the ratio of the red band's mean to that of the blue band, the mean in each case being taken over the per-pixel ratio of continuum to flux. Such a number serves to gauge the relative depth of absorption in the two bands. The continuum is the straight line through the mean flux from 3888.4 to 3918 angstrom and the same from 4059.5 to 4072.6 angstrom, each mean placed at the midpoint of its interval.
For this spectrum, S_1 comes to 0.5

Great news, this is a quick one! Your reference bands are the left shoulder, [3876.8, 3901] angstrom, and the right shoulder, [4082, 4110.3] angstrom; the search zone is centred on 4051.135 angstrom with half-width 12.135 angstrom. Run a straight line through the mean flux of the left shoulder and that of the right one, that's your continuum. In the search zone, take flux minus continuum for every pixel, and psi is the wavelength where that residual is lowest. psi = 4046.00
